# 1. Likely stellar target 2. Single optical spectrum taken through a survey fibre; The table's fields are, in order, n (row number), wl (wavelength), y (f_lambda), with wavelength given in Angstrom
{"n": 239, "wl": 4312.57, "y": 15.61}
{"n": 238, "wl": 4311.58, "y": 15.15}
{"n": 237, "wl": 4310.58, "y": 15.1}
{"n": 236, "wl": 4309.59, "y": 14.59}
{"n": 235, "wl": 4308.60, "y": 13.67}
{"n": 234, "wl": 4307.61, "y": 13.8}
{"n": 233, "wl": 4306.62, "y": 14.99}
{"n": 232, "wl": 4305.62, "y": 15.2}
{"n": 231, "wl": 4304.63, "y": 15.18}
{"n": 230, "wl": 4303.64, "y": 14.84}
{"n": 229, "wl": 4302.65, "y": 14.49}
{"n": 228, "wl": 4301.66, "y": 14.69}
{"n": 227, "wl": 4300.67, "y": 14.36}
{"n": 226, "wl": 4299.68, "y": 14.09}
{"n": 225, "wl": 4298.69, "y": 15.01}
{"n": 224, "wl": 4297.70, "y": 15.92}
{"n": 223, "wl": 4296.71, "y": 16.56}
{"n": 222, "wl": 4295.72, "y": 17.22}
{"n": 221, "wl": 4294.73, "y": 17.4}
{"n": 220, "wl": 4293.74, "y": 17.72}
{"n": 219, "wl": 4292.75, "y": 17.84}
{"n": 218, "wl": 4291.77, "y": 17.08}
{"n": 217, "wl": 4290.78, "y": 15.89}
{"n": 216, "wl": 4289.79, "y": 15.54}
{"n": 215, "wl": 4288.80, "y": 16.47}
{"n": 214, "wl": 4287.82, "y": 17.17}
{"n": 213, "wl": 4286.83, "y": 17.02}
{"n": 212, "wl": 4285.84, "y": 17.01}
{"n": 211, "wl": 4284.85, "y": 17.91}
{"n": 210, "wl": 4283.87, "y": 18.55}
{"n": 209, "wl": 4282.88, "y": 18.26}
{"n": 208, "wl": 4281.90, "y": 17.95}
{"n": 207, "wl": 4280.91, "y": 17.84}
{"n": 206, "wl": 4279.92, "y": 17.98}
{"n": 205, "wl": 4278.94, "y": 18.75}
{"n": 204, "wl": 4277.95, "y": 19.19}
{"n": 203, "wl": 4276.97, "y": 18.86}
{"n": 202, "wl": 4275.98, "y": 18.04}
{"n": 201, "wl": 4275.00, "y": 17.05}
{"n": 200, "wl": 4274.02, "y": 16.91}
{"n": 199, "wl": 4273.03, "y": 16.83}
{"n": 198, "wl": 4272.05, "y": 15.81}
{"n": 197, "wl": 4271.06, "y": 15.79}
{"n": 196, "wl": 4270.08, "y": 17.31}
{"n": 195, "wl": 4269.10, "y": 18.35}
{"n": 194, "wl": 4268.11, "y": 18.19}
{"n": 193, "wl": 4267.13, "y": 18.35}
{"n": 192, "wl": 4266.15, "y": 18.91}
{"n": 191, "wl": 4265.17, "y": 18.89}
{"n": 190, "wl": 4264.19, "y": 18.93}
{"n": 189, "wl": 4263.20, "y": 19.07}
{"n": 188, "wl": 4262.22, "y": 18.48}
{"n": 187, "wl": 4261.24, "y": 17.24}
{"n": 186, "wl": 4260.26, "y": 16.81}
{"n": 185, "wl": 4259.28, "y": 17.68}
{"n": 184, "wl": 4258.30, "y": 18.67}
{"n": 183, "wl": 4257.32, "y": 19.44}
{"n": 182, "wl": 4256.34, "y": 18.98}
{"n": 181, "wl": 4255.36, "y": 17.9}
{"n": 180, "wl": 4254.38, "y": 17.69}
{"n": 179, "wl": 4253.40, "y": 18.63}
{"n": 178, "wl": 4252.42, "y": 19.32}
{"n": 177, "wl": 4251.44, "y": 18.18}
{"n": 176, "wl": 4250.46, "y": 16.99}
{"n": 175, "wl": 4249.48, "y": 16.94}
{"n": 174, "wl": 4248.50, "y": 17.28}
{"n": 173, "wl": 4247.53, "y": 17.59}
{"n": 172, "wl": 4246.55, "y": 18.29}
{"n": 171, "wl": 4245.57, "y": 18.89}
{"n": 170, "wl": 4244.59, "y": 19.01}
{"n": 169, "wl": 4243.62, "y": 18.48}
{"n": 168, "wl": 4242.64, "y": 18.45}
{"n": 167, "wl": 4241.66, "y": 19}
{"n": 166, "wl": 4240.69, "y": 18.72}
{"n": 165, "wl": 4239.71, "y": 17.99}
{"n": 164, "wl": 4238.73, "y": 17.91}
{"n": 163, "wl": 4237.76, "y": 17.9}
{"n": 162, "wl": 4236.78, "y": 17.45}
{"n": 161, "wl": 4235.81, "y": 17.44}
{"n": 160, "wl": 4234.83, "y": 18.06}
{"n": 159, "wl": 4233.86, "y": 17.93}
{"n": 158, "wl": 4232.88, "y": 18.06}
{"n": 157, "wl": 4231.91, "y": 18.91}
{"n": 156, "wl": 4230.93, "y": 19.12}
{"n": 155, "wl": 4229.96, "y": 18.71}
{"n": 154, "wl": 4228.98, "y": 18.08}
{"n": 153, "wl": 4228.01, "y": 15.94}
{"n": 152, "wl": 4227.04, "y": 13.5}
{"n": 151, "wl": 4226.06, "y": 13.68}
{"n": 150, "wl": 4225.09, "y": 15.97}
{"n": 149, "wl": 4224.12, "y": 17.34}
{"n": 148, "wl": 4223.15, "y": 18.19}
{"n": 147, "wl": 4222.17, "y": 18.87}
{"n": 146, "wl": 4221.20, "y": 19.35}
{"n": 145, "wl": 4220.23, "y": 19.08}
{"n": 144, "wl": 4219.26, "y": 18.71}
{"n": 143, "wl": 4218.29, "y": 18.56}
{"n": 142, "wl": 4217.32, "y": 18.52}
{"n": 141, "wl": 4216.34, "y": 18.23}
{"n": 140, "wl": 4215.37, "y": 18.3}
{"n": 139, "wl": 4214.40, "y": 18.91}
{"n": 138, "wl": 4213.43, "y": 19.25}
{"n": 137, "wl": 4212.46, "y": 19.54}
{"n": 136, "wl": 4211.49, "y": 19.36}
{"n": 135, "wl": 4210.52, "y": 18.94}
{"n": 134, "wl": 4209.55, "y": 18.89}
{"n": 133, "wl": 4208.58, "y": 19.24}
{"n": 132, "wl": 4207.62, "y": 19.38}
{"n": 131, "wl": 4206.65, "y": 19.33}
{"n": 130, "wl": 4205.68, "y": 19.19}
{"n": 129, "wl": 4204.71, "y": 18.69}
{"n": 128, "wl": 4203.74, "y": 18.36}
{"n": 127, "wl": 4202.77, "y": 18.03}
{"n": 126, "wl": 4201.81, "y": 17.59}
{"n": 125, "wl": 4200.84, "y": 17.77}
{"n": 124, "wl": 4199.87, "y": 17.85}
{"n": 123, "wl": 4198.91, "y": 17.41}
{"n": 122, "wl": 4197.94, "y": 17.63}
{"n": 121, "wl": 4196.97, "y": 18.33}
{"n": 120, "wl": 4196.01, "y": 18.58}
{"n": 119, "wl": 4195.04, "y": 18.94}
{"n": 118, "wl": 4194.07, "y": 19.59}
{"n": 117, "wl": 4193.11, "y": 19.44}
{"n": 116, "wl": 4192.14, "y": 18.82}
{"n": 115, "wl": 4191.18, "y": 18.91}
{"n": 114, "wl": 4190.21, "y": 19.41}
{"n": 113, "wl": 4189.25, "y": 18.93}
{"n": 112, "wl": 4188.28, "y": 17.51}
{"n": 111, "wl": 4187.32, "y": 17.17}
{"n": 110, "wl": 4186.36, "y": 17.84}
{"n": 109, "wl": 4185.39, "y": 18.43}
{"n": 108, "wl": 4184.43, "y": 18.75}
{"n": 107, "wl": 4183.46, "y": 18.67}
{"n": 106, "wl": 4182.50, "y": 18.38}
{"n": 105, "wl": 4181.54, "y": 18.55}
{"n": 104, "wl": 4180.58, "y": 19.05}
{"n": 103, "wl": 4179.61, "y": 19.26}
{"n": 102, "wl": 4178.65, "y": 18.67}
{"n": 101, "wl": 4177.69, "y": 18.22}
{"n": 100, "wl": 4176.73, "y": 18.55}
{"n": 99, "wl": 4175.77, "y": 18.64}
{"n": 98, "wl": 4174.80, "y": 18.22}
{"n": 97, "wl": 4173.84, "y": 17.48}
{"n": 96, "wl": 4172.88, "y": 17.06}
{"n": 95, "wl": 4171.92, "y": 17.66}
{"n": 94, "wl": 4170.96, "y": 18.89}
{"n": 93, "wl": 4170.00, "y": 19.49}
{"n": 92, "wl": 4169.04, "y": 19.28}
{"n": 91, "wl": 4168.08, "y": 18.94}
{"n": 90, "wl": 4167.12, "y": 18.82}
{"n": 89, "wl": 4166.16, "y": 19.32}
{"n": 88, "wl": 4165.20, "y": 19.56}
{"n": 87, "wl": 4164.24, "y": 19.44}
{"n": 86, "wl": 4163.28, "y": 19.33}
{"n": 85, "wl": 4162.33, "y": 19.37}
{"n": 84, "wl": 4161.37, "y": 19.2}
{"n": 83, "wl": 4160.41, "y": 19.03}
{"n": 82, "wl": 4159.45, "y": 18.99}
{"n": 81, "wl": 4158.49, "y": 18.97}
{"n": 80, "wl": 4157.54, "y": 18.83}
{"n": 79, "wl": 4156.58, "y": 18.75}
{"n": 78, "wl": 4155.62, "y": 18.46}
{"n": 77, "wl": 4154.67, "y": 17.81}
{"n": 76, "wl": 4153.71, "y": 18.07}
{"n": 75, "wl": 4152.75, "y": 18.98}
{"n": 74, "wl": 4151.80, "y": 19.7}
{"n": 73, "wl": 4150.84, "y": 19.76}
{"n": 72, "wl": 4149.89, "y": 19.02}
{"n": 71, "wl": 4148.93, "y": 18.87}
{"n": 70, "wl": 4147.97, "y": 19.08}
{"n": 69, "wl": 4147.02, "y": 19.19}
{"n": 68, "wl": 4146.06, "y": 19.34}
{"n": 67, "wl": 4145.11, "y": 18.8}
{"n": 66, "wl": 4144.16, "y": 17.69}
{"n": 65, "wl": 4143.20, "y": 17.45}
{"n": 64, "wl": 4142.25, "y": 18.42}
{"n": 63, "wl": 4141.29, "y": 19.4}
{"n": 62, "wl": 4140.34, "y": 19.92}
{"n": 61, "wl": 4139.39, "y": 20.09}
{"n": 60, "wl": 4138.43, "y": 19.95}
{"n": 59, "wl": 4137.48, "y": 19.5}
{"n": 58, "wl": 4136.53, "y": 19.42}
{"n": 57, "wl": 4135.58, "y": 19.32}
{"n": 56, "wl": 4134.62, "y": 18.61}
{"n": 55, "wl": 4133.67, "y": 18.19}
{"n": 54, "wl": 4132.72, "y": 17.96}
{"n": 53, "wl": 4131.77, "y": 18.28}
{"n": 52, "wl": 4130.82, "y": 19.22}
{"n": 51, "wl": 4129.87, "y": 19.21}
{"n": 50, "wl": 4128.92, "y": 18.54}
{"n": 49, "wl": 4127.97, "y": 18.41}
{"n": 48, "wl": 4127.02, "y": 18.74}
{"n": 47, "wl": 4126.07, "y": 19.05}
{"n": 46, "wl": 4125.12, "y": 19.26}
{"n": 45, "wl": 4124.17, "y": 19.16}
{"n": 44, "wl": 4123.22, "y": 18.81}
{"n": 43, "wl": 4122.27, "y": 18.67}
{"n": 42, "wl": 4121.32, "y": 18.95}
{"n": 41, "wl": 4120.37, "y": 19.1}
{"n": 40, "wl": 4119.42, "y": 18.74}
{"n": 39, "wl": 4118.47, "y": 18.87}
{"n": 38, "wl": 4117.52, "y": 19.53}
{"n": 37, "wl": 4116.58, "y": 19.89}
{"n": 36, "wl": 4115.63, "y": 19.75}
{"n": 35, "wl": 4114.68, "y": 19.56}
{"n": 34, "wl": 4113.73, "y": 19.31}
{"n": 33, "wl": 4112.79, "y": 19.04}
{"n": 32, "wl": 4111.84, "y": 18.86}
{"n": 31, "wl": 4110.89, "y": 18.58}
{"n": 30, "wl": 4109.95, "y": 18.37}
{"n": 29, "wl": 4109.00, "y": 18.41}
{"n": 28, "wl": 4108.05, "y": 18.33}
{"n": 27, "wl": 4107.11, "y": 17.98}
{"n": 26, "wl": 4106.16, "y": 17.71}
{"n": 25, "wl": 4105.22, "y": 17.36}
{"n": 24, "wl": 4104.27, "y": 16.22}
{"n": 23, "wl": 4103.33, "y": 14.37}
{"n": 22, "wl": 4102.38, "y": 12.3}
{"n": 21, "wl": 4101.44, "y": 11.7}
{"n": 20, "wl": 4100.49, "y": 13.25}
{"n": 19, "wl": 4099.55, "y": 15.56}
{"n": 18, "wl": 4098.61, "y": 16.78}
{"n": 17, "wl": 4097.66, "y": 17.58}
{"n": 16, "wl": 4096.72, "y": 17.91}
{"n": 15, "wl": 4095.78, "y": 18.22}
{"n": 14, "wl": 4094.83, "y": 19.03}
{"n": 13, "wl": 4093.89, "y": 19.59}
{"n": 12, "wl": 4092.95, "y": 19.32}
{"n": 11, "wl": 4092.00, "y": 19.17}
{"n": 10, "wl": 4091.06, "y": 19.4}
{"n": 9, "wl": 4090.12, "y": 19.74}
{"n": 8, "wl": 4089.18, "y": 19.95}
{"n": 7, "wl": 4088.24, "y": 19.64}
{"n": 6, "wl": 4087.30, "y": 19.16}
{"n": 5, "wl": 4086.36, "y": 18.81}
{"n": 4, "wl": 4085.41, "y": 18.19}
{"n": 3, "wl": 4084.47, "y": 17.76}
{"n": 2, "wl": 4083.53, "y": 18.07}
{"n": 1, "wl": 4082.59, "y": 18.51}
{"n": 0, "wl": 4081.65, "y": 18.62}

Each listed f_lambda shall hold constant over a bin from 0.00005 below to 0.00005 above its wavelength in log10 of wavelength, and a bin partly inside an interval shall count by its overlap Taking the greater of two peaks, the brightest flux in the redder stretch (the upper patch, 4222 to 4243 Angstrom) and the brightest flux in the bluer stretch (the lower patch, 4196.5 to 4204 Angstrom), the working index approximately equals 19.1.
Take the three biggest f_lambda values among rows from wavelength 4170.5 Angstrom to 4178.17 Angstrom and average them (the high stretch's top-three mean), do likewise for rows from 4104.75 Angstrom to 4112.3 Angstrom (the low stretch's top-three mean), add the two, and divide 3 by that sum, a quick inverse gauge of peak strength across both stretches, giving 0.0804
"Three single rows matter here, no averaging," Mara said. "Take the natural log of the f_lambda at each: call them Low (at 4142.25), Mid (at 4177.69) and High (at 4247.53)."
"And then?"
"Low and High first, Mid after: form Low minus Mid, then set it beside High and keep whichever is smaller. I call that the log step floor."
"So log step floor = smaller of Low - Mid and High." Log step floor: 0.011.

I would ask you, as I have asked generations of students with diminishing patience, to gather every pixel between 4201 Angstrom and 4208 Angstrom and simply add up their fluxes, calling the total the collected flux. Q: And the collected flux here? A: 130.6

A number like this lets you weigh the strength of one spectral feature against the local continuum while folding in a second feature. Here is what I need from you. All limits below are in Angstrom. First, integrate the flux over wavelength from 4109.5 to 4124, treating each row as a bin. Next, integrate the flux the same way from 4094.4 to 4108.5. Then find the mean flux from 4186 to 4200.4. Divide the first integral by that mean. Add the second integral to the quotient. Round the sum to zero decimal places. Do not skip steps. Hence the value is 245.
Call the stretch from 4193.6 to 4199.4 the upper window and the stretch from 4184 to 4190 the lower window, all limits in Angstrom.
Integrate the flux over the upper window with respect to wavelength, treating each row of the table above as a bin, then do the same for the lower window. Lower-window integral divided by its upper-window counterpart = 1.0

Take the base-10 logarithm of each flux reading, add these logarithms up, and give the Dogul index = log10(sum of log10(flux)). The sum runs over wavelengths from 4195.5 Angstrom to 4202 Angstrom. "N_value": 0.94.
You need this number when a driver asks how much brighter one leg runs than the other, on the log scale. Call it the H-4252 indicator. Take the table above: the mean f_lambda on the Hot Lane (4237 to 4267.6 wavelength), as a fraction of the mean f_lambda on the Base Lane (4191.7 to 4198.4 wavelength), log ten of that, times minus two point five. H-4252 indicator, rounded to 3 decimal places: 0.028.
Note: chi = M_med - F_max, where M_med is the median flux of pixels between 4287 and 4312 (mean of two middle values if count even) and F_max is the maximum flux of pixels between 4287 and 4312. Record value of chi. -2.7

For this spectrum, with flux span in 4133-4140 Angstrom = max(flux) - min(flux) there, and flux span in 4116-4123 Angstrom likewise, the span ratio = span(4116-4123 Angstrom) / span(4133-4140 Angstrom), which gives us 0.64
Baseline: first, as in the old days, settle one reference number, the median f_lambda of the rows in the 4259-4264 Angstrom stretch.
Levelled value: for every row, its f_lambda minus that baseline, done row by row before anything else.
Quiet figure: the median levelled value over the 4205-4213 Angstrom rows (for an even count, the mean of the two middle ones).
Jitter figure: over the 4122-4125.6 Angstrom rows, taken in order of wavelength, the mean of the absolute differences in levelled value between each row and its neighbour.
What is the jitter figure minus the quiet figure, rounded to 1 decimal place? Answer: -1.4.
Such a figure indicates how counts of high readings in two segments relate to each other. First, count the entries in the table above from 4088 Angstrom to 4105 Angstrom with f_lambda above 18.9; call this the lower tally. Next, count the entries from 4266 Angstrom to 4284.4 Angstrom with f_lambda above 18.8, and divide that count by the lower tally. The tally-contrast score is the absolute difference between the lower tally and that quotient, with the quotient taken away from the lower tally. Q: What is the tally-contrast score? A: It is 7.6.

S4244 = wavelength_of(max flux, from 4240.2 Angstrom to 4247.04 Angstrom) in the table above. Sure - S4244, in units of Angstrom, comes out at 4244.59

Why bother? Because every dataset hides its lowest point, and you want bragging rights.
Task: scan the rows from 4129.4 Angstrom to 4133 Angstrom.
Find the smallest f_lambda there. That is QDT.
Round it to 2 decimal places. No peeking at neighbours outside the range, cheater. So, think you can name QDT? 17.96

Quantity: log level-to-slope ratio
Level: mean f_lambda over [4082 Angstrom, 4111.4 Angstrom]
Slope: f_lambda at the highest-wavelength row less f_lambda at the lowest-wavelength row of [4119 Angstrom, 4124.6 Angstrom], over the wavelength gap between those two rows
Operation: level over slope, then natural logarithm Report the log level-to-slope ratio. 5.3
